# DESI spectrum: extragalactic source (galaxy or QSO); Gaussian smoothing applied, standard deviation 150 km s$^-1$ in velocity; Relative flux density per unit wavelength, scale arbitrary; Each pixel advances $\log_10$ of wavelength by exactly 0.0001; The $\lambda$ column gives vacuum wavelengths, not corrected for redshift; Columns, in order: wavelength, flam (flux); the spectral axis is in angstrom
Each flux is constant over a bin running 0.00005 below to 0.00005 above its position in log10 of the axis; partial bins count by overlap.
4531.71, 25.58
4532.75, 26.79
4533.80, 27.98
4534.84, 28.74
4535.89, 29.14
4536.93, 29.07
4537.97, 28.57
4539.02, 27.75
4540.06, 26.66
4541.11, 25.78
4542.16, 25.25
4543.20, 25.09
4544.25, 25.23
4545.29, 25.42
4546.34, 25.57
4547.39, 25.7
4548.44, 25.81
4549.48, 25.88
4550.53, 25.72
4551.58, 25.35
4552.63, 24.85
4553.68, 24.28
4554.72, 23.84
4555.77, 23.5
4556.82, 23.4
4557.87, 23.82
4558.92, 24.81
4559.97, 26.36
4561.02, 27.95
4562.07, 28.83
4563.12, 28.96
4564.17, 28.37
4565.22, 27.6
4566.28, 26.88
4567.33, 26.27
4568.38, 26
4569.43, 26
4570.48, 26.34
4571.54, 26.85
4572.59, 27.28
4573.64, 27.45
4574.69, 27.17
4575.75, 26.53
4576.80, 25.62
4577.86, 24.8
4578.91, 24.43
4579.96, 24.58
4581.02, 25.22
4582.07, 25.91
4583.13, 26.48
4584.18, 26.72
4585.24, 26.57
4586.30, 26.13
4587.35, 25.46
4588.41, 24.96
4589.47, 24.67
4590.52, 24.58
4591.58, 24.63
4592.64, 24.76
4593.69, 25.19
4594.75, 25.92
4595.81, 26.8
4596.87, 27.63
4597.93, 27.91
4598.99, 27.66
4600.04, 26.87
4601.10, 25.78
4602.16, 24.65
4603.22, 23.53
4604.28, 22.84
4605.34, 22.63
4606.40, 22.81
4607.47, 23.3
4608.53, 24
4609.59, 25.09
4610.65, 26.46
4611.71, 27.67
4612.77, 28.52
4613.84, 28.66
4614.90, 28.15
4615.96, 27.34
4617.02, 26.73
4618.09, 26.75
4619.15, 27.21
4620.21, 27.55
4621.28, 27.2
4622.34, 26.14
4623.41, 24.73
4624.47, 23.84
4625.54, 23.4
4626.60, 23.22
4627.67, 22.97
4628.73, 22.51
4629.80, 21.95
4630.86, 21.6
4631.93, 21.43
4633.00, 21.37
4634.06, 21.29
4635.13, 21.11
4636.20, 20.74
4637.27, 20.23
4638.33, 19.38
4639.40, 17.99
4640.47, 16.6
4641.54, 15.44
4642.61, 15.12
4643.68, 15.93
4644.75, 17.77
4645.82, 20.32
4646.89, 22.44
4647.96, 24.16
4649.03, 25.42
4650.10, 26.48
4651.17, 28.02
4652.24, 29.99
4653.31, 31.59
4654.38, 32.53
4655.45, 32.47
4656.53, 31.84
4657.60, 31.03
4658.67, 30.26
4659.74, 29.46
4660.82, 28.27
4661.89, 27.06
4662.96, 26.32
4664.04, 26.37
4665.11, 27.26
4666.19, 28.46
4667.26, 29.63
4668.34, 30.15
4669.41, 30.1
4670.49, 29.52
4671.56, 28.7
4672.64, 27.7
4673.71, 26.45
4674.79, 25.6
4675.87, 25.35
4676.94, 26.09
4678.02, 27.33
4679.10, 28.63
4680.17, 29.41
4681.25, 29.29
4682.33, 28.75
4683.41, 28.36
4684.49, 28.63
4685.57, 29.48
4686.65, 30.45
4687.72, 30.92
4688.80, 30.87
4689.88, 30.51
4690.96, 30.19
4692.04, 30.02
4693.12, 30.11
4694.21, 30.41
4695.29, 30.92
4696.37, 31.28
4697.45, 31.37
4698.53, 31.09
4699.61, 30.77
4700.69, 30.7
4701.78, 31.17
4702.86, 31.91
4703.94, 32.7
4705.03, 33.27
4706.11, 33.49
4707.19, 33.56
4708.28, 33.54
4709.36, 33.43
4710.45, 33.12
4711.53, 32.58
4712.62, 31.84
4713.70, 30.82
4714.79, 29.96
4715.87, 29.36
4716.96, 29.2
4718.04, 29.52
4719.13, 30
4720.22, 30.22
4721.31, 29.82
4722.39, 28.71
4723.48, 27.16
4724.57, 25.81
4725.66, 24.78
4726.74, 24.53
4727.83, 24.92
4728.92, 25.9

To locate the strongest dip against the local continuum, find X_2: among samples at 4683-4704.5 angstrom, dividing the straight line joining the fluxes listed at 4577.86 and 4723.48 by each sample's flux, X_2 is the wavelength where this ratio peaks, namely 4683.41 angstrom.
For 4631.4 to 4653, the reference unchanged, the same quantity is 4642.61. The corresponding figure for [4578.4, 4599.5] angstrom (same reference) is 4590.52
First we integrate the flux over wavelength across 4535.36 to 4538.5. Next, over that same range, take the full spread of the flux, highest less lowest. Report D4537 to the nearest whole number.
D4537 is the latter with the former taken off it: -90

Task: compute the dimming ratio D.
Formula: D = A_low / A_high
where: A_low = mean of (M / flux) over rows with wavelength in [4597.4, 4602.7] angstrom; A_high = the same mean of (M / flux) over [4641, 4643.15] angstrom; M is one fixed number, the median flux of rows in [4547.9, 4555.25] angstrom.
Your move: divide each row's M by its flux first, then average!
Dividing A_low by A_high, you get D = 0.58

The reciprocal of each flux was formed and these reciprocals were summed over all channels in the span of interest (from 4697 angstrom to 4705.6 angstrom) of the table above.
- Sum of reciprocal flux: 0.3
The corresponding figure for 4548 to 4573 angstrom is 0.9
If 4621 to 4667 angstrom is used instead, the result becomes 1.9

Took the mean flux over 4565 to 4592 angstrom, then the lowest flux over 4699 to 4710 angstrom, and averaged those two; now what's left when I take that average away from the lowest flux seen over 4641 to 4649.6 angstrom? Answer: -13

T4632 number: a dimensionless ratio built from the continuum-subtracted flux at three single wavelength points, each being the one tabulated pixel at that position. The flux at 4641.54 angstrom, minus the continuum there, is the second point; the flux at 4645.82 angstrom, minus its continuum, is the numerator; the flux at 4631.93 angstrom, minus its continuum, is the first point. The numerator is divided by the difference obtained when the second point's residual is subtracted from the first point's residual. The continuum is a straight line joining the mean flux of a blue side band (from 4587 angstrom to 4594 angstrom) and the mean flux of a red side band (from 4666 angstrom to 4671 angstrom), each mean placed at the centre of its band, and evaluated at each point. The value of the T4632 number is -1.2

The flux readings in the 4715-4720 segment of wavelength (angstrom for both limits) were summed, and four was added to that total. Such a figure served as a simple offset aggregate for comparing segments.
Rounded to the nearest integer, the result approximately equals 122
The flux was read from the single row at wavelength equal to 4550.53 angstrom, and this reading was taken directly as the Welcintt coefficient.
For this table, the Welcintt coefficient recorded 25.72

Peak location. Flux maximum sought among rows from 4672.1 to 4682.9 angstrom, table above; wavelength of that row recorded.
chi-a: 4680.17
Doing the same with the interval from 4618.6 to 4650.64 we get 4620.21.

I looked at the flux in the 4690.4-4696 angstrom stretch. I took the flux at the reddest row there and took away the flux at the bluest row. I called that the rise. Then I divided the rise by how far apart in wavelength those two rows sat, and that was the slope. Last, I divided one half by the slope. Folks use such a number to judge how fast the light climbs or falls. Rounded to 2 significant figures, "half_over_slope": 3.0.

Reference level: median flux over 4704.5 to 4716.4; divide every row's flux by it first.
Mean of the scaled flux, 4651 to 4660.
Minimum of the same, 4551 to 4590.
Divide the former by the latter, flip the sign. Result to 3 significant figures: -1.32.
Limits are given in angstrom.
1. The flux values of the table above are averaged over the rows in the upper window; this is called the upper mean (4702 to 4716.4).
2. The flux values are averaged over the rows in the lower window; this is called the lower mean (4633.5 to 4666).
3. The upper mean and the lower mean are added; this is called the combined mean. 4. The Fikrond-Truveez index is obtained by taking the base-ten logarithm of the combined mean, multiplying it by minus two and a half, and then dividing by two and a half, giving -1.75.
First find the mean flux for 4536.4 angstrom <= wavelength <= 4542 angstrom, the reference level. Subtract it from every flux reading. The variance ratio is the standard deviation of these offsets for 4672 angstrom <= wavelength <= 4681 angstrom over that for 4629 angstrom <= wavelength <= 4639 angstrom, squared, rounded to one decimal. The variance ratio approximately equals 3.4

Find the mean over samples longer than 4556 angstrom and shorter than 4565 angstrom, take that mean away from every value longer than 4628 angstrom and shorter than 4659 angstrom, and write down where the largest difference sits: 4654.38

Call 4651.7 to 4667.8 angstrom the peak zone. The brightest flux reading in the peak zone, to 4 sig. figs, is 32.53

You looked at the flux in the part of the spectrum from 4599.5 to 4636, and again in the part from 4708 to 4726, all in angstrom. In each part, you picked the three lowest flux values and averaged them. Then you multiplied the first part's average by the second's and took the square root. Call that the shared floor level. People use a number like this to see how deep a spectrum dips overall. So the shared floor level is 23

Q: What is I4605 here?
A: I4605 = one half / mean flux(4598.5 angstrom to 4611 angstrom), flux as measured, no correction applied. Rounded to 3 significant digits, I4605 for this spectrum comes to 0.0203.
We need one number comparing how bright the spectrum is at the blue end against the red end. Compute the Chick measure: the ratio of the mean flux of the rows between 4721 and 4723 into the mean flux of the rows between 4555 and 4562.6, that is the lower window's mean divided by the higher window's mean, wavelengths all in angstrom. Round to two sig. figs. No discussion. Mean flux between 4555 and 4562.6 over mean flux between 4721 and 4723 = 0.87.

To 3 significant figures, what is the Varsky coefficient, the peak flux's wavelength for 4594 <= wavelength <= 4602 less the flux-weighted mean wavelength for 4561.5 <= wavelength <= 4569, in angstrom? 32.8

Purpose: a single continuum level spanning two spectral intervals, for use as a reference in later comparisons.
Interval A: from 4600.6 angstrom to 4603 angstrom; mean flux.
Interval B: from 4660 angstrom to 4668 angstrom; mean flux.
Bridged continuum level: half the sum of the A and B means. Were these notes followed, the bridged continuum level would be 26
